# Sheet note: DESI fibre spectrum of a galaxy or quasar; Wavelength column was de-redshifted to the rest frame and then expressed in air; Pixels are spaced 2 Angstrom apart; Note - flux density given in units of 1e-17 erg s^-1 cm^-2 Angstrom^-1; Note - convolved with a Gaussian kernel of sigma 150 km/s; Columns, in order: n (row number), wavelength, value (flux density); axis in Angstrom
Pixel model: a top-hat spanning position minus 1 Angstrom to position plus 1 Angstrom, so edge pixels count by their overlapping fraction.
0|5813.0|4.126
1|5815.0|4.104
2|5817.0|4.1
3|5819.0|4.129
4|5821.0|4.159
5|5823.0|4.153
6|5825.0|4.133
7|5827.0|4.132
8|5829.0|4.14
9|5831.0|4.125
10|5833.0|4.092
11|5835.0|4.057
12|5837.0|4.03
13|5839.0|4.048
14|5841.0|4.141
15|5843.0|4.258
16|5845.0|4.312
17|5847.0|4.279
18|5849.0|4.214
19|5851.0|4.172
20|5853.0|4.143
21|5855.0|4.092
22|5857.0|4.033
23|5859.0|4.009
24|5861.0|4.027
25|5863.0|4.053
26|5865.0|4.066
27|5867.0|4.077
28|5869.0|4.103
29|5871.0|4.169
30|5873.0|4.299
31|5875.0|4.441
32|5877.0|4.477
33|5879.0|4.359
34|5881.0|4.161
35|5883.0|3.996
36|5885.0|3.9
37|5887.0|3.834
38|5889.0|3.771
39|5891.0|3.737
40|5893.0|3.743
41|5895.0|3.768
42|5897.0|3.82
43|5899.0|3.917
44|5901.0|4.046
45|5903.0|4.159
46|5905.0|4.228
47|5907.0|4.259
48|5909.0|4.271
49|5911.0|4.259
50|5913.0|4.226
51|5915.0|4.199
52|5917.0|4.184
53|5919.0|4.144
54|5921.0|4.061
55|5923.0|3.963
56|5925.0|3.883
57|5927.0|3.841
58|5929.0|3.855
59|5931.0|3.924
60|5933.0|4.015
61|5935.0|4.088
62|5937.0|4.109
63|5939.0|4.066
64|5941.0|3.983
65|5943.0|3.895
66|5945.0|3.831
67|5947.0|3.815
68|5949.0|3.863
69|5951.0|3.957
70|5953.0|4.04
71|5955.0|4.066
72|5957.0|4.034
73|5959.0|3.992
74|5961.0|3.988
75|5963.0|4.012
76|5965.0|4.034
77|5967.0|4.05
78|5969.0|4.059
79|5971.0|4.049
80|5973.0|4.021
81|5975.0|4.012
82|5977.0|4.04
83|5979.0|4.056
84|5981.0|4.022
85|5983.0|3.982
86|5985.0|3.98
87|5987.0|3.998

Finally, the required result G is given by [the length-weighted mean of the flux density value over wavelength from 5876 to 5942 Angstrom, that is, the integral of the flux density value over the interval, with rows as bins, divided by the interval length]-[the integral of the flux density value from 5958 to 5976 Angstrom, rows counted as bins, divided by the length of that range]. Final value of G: 0.01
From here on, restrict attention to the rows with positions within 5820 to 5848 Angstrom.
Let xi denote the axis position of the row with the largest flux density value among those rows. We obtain 5845.0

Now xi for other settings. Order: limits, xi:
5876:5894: 5877.0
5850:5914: 5877.0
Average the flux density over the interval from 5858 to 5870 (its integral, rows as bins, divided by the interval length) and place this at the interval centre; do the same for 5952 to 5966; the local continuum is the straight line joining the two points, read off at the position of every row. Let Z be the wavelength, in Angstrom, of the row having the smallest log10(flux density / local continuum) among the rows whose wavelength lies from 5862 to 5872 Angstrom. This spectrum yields 5863.0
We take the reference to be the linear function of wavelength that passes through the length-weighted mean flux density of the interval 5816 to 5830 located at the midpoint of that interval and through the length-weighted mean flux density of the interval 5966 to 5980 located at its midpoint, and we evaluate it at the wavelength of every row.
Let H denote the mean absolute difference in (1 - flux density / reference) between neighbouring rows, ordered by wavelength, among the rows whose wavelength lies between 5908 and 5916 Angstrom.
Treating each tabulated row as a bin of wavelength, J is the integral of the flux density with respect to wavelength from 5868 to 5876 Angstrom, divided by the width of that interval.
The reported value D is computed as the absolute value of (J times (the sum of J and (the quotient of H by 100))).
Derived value 18.1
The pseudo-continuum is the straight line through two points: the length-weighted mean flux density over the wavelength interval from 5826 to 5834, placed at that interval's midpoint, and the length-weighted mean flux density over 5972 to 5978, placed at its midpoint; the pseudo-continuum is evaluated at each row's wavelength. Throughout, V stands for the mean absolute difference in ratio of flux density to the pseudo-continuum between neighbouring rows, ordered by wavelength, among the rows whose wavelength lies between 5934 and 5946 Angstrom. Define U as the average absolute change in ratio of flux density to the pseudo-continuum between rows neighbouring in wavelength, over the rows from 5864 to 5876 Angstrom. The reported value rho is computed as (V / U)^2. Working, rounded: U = 0.019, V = 0.0146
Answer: 0.6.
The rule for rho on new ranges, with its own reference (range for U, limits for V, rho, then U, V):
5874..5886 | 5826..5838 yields 0.0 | 0.030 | 0.0055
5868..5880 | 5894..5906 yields 0.9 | 0.024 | 0.0229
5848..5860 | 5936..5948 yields 2.2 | 0.010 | 0.0142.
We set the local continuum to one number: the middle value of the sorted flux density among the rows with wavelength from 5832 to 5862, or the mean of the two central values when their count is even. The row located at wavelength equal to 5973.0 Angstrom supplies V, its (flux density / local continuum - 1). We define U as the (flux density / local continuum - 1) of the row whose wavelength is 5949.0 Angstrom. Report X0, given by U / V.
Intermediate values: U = -0.056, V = -0.017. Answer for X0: 3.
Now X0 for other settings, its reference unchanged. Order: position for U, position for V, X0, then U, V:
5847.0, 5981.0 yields -3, 0.046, -0.017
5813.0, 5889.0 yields 0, 0.008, -0.078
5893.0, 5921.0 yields 11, -0.085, -0.008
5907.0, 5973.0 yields -2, 0.041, -0.017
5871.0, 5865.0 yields -3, 0.019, -0.006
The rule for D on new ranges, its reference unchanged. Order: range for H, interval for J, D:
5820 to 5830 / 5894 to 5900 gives 14.7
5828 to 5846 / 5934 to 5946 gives 16.0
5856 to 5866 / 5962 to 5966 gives 16.2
